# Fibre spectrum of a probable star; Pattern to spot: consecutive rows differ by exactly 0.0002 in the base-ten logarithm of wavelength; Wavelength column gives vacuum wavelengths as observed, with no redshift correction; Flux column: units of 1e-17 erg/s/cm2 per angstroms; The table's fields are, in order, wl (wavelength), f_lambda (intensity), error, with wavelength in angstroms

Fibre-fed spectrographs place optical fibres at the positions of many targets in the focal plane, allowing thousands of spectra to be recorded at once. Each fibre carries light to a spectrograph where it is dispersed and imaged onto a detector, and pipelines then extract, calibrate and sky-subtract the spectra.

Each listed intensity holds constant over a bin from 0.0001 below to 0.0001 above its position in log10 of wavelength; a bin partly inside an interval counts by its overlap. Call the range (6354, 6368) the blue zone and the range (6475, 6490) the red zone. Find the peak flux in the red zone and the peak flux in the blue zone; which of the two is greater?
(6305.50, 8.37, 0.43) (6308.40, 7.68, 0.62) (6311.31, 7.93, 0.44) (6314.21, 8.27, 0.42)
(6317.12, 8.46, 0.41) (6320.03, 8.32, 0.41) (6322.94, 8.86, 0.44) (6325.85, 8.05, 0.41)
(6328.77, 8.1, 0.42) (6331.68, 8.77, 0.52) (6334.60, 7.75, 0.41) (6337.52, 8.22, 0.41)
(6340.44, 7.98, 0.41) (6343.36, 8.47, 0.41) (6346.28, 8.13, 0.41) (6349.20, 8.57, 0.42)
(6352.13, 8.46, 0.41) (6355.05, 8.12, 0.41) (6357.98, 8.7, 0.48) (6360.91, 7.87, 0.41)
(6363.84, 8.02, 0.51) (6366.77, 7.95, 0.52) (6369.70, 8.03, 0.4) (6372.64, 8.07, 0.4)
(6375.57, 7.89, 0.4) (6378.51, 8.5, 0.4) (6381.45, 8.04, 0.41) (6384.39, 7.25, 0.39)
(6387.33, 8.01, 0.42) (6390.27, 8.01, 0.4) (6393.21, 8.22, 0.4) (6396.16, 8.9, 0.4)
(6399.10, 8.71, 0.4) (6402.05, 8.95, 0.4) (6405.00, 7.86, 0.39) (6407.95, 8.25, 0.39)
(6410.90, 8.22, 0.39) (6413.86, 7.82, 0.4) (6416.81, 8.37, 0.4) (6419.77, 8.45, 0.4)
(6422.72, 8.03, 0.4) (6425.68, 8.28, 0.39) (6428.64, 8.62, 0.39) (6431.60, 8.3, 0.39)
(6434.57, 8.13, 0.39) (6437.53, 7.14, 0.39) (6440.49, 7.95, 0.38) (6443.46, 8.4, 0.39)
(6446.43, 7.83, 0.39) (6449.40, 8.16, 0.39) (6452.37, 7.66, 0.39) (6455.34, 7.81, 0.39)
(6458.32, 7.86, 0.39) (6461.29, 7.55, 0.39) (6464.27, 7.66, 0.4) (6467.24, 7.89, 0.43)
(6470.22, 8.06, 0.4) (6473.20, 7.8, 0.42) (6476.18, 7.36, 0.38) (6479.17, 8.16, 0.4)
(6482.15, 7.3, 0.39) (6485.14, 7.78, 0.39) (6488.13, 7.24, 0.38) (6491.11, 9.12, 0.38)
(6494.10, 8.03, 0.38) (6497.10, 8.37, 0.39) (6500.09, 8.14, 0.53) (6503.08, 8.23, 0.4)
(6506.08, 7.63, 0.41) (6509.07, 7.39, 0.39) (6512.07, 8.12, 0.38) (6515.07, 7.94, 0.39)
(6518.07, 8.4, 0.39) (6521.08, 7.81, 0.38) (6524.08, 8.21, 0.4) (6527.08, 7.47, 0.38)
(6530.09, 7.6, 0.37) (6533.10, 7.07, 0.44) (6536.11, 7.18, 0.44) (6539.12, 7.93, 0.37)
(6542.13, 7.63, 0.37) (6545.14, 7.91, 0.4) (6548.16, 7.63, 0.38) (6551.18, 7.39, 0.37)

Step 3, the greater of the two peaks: 8.70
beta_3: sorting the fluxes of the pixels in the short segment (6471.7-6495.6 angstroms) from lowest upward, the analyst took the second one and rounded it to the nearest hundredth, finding 7.30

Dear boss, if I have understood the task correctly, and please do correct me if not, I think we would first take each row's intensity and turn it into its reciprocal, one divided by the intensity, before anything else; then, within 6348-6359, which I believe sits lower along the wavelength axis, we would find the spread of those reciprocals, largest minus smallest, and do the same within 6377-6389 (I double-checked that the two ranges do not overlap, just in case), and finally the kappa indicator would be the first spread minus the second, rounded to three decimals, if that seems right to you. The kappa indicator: -0.012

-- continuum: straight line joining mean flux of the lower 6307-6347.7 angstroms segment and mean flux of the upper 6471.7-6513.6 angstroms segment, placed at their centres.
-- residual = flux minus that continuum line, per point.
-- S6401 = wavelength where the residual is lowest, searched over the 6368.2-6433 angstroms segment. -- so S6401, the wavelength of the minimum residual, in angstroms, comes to 6384.39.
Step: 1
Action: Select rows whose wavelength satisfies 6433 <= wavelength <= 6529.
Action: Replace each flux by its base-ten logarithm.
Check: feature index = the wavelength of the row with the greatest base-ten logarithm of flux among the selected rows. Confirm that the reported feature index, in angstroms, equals 6491.11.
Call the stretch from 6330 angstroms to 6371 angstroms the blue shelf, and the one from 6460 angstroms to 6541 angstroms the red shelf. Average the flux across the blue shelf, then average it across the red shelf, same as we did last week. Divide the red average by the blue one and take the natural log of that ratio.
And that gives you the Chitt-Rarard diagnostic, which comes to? -0.048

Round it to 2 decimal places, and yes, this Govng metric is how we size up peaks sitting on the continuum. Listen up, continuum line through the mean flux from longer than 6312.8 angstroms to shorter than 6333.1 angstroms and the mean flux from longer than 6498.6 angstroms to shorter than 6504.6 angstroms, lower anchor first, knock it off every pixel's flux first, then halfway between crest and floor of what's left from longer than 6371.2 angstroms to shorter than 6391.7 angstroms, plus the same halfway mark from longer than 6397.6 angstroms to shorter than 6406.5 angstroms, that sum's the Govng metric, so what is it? -0.36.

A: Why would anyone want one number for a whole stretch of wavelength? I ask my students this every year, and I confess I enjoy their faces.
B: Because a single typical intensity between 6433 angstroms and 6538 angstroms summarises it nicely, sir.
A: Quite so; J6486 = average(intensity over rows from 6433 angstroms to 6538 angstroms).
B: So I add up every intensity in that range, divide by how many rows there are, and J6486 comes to 7.84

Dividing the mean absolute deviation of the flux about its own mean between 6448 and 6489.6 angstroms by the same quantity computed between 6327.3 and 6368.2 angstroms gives 0.88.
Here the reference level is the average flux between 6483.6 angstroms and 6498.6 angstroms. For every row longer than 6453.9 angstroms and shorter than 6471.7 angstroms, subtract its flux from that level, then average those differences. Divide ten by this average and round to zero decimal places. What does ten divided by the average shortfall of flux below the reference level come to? 33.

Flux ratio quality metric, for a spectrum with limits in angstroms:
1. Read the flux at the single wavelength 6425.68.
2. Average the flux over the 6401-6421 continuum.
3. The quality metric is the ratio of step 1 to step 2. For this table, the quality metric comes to 1.00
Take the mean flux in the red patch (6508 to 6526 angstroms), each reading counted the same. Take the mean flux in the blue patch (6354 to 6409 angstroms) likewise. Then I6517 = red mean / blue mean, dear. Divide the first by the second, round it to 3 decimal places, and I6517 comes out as 0.976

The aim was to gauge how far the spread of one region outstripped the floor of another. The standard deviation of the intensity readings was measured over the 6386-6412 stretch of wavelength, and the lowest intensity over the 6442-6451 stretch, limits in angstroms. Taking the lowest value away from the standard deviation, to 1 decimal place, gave -7.4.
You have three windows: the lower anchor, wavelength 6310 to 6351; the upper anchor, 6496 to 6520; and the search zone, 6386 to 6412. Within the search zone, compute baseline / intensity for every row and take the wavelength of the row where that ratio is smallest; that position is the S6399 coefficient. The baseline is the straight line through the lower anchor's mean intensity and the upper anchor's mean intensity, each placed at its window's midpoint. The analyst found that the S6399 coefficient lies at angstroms 6402.05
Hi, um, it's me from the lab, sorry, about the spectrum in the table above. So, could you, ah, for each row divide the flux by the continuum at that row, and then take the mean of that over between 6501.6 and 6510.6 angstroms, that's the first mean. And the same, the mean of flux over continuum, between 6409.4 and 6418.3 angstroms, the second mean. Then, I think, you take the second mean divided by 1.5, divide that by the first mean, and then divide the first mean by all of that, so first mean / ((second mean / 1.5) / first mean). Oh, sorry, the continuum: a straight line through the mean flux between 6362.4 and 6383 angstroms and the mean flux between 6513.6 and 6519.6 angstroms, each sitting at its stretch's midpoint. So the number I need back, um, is 1.35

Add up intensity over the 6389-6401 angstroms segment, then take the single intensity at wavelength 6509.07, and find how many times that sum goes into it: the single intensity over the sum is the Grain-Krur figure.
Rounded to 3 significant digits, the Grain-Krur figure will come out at 0.218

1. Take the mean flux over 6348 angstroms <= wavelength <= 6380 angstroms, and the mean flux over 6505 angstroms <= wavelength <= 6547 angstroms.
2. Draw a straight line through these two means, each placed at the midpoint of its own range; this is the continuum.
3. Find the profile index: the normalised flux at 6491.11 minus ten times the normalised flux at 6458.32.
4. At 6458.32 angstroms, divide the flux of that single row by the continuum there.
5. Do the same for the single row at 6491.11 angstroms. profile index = -8.8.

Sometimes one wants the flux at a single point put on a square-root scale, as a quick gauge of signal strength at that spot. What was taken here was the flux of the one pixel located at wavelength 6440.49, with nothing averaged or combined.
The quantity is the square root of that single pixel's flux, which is 2.82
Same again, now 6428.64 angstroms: 2.94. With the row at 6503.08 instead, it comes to 2.87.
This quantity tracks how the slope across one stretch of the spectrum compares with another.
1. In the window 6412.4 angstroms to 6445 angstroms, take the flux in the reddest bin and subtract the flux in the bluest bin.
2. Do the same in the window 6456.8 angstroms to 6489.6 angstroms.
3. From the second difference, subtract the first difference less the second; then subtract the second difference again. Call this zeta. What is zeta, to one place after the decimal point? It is -1.2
